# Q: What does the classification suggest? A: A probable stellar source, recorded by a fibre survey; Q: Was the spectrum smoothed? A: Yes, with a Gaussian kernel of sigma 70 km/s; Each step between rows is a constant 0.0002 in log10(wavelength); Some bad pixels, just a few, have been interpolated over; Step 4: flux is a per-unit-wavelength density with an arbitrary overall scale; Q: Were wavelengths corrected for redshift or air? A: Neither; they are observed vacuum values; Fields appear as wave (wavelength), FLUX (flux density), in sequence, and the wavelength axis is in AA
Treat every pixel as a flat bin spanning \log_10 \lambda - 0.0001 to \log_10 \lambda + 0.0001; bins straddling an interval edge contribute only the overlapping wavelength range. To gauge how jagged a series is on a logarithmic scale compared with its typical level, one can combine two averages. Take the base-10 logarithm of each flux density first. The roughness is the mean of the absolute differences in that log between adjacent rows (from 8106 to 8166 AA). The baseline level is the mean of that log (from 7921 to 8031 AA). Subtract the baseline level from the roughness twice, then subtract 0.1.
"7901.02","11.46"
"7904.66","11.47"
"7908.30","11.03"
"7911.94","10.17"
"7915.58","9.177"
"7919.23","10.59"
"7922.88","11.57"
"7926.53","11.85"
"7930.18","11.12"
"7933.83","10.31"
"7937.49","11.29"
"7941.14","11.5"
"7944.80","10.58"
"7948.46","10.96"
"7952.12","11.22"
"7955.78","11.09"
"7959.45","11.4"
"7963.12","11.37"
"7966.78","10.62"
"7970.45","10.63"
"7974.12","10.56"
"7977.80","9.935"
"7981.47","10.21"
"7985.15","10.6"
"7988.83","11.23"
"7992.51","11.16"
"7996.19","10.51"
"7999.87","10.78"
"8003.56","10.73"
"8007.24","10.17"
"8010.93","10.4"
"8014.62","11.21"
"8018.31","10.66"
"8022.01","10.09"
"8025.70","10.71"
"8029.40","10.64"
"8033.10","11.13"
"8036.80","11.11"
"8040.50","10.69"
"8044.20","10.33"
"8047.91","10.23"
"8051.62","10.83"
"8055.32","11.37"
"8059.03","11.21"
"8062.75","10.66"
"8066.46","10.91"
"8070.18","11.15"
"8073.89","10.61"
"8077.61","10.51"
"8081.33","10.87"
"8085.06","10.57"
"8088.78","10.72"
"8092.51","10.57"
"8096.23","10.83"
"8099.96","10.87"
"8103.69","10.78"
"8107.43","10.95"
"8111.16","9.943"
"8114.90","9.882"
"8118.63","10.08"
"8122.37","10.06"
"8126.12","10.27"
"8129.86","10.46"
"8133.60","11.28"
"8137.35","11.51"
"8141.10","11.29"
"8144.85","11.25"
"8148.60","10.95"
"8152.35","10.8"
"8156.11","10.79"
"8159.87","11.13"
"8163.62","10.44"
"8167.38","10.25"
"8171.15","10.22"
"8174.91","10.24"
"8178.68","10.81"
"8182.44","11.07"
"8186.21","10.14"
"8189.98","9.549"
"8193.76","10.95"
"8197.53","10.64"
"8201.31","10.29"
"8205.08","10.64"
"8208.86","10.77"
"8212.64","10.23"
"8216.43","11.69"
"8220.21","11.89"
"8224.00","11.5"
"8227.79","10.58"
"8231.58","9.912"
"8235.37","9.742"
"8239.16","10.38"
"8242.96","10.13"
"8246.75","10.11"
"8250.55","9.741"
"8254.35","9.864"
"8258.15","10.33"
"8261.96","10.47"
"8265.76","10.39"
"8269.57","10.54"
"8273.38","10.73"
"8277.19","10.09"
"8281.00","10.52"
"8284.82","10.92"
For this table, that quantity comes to -2.16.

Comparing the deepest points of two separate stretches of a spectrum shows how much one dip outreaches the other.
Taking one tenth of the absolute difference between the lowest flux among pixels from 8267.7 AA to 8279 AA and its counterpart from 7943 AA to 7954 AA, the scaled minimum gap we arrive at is 0.05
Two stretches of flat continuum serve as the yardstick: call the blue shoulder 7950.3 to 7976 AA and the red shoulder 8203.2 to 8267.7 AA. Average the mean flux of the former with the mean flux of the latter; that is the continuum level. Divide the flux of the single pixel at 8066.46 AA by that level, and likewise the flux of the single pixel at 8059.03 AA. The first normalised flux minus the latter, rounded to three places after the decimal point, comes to -0.028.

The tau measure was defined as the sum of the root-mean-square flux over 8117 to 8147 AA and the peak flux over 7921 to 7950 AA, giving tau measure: 22.6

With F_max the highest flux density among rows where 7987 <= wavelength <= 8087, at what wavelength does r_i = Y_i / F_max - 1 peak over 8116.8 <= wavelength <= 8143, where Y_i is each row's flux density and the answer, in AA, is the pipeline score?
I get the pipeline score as 8137.35 AA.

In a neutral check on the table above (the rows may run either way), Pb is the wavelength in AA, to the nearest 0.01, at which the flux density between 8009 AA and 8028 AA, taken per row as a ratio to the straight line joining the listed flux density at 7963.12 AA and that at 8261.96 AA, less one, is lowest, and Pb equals 8022.01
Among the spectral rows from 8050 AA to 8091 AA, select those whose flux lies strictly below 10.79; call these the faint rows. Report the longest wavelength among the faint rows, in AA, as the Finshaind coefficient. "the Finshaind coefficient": 8088.78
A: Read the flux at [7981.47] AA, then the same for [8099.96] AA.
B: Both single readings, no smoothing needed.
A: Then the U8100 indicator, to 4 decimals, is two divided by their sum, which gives 0.0949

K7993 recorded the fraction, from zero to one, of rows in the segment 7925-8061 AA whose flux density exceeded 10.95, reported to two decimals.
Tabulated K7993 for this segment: 0.43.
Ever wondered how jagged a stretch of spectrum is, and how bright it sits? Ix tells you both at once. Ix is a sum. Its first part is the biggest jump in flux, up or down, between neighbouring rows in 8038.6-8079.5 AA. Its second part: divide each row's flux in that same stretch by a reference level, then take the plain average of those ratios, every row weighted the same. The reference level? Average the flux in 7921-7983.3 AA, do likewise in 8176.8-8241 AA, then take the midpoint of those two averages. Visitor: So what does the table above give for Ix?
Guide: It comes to 1.6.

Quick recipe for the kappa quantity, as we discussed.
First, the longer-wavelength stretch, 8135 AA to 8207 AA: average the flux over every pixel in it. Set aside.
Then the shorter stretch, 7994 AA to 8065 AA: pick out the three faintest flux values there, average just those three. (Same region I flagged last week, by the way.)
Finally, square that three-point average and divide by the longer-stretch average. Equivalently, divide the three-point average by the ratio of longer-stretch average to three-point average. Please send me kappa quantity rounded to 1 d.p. 9.7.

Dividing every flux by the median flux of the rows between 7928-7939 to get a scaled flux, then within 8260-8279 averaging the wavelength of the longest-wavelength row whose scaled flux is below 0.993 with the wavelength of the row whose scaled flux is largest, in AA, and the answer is 8275.3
